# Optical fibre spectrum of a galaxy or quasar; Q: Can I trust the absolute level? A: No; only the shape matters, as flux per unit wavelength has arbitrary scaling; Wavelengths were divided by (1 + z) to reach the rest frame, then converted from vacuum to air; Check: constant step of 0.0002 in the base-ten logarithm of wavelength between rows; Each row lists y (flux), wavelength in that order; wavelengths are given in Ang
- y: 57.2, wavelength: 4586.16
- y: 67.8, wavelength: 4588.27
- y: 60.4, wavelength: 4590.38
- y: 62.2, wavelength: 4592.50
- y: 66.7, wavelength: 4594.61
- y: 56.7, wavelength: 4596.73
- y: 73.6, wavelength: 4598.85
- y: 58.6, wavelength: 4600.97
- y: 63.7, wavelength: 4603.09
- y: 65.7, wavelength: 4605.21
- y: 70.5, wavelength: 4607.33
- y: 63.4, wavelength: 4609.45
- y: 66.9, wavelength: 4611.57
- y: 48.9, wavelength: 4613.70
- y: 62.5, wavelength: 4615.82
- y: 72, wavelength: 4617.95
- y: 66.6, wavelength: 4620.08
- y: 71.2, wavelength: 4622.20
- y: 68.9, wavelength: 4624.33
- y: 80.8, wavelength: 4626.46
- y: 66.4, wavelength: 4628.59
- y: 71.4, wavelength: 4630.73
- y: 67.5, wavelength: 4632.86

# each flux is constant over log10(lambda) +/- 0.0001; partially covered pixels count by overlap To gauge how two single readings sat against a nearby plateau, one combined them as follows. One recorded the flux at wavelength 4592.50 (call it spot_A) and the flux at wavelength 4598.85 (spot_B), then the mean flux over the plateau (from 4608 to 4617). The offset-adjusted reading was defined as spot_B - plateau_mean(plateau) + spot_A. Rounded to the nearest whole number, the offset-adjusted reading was 75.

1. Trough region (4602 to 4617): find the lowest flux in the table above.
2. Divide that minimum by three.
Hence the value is 16.3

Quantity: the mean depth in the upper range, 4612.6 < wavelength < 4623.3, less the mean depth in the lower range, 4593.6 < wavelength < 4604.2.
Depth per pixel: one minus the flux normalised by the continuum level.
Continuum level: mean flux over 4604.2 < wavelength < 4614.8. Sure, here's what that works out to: 0.0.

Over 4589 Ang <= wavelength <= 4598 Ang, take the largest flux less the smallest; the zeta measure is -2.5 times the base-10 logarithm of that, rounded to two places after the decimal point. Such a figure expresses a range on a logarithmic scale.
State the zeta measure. -2.50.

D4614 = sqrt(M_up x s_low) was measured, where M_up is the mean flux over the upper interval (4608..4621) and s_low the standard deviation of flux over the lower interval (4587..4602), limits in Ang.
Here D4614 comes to 19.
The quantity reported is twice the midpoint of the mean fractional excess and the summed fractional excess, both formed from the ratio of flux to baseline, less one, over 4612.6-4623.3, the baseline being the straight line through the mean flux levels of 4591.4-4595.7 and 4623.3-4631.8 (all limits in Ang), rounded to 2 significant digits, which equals -0.48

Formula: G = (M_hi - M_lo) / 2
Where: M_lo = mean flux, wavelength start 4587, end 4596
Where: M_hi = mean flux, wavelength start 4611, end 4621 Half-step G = -0.4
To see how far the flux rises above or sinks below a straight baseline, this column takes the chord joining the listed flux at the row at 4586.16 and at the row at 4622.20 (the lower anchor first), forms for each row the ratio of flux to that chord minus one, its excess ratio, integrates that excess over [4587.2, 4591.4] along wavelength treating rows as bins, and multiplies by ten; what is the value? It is 4.1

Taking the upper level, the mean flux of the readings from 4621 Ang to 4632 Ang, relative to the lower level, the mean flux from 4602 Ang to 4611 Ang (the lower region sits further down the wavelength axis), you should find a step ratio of 1.09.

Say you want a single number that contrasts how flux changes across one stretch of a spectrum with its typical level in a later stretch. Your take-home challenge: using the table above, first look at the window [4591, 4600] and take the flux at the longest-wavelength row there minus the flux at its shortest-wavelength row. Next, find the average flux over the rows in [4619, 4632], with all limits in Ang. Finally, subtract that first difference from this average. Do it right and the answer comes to 59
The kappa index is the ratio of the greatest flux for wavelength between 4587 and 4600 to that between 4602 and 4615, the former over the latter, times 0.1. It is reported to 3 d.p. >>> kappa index 0.104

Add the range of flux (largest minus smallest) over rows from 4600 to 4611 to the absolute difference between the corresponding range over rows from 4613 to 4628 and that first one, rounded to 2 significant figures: 32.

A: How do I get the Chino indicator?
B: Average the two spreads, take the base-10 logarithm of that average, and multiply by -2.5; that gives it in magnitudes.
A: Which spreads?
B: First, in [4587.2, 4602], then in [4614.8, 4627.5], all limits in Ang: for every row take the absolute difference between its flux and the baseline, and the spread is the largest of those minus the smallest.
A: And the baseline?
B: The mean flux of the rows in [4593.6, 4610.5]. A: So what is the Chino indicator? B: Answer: -2.56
